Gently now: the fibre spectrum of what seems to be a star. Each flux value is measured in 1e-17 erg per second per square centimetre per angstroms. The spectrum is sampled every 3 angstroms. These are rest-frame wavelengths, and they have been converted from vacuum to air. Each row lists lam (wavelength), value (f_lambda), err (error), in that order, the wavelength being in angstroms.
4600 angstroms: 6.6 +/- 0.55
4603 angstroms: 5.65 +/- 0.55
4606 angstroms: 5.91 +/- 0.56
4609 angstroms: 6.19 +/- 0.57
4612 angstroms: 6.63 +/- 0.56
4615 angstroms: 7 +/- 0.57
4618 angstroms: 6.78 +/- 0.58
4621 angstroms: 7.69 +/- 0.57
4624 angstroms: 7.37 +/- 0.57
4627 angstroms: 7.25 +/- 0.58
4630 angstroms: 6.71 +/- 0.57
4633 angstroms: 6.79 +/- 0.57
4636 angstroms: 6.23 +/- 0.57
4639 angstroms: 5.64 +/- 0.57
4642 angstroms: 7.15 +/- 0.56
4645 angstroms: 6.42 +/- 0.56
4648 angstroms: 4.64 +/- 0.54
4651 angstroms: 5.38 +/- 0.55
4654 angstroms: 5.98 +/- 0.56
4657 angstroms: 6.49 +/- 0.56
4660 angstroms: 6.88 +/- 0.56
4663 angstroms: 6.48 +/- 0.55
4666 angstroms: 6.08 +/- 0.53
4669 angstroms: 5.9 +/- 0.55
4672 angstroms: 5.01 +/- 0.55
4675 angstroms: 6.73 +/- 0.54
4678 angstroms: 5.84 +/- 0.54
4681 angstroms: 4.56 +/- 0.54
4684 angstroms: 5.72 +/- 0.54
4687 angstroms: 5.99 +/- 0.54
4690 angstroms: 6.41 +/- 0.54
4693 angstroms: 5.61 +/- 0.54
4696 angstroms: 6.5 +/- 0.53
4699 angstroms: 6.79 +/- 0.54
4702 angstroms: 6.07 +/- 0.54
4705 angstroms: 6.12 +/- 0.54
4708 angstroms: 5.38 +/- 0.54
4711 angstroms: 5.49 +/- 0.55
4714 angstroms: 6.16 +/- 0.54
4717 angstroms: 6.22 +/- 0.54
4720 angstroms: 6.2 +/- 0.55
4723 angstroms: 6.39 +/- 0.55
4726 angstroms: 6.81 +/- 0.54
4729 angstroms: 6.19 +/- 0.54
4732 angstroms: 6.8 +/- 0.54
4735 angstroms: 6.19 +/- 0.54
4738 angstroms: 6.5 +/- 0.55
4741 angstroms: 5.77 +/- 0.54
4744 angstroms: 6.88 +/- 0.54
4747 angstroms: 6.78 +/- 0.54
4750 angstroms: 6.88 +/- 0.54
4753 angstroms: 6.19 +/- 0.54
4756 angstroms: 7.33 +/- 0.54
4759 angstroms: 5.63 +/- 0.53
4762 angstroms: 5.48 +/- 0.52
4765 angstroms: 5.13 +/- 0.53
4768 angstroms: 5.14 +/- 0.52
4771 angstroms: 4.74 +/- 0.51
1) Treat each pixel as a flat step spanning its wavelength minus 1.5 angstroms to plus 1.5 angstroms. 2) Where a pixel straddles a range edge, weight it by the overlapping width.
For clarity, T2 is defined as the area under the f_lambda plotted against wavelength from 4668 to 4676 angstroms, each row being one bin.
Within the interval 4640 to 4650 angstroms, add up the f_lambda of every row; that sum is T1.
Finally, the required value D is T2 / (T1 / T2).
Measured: 119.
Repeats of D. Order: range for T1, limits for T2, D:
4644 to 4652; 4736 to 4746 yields 249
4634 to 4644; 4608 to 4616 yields 147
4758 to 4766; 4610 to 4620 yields 286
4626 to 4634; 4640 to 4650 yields 174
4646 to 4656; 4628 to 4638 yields 269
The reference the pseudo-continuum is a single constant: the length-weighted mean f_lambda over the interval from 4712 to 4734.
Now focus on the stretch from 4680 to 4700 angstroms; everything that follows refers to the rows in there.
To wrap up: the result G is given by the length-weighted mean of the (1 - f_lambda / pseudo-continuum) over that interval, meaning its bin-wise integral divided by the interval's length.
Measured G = 0.07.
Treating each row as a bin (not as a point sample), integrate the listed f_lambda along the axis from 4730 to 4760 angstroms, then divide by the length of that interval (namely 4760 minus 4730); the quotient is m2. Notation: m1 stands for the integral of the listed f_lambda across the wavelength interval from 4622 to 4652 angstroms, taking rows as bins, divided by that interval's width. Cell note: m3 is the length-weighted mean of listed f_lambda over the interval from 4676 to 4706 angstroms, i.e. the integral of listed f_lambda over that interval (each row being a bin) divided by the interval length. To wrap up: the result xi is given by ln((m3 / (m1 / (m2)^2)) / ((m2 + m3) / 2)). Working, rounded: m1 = 6.40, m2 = 6.50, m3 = 6.0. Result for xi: 1.85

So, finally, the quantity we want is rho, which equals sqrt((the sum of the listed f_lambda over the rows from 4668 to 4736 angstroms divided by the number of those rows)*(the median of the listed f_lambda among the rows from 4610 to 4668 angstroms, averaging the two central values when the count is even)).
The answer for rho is 6.33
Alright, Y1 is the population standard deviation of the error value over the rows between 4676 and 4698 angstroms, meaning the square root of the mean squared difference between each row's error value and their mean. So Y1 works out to 0.0035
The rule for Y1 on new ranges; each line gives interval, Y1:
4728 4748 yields 0.0035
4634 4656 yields 0.0099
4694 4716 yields 0.0053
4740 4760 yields 0.0035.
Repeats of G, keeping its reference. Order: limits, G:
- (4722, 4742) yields 0.00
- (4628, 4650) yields 0.02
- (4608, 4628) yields -0.10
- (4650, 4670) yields 0.03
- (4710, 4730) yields 0.02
